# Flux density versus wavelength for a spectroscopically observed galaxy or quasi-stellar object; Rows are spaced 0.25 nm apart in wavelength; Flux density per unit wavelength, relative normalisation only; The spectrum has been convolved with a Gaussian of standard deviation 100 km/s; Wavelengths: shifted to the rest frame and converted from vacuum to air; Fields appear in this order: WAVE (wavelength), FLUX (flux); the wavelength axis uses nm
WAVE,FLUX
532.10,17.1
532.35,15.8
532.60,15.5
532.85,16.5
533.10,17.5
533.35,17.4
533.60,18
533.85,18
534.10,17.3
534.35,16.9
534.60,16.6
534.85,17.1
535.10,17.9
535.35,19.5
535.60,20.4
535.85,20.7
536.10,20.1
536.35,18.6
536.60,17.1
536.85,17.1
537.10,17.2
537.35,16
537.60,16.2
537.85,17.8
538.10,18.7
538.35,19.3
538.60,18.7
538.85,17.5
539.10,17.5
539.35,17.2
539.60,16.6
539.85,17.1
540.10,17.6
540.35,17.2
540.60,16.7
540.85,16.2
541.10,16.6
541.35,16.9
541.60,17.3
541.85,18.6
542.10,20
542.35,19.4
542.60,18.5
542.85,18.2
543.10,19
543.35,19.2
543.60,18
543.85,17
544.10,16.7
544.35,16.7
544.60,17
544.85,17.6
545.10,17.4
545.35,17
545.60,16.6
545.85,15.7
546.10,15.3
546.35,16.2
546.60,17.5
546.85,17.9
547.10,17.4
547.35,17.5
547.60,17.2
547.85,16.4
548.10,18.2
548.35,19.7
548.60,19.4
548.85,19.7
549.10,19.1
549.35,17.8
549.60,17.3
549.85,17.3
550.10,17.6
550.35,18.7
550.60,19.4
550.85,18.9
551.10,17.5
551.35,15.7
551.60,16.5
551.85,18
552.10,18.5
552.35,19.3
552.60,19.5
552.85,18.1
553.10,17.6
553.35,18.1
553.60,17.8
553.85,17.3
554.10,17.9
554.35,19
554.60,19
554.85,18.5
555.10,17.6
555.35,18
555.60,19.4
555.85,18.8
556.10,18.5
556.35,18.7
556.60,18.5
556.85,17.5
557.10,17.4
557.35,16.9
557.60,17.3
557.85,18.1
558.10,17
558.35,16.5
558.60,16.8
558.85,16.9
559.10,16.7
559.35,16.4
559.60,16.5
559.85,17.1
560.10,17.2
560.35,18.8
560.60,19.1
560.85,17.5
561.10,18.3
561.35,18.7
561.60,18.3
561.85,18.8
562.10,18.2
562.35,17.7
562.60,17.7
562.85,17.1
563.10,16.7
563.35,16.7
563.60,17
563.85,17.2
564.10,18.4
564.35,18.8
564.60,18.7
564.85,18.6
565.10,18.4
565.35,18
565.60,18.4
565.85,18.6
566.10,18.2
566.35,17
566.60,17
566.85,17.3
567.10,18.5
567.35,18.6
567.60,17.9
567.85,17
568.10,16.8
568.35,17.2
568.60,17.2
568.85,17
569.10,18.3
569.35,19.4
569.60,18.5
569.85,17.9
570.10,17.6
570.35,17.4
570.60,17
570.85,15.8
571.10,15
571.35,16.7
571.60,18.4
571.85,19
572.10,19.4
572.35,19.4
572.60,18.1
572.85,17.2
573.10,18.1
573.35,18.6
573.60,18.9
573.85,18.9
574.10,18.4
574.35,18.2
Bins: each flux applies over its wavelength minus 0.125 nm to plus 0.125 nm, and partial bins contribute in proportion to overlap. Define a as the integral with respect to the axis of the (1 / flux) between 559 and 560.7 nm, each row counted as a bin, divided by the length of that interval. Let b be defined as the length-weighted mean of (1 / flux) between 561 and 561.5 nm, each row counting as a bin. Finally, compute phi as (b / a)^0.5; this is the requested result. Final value 0.97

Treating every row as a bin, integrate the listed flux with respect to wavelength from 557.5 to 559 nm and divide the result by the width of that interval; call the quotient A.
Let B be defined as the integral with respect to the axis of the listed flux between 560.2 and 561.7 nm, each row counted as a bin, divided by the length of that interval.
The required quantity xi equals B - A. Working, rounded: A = 17.1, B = 18.4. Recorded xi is 1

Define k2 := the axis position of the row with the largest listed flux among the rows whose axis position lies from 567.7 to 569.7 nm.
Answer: 569.35 nm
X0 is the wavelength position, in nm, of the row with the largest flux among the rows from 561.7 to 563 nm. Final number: 561.85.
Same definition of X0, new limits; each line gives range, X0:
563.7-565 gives 564.35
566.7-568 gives 567.35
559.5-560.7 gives 560.60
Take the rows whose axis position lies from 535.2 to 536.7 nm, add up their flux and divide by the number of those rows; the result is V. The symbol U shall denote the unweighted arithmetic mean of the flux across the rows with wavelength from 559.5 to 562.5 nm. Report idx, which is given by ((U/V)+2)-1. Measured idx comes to 1.93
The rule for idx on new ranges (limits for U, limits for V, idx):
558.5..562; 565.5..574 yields 1.99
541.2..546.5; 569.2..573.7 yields 1.98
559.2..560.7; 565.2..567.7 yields 1.98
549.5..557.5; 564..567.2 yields 2.00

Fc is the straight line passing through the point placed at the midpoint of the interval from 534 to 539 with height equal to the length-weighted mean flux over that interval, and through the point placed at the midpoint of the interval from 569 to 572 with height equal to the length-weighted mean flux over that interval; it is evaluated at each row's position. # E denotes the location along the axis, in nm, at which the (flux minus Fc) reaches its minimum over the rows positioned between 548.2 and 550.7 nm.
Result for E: 549.60 nm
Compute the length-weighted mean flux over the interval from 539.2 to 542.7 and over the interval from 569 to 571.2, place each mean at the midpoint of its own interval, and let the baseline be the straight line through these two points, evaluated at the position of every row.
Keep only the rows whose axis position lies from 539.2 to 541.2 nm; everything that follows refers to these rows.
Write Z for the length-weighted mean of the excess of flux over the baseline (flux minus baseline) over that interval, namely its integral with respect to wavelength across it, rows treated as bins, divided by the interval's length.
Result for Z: -0.6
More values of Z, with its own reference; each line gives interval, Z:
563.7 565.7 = 0.8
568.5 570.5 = 0.5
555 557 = 0.9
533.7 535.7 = 0.4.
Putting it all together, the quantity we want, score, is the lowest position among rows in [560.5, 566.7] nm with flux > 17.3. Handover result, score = 560.60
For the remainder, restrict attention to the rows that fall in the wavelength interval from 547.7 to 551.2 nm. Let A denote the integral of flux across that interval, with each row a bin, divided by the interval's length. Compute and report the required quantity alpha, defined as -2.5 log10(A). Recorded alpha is -3.16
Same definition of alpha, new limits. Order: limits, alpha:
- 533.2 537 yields -3.15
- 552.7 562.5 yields -3.13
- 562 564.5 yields -3.11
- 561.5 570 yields -3.13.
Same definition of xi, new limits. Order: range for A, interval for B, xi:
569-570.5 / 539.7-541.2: -1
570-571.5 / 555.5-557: 2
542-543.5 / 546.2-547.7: -2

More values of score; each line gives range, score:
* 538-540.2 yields 538.10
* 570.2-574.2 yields 570.35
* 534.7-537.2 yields 535.10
